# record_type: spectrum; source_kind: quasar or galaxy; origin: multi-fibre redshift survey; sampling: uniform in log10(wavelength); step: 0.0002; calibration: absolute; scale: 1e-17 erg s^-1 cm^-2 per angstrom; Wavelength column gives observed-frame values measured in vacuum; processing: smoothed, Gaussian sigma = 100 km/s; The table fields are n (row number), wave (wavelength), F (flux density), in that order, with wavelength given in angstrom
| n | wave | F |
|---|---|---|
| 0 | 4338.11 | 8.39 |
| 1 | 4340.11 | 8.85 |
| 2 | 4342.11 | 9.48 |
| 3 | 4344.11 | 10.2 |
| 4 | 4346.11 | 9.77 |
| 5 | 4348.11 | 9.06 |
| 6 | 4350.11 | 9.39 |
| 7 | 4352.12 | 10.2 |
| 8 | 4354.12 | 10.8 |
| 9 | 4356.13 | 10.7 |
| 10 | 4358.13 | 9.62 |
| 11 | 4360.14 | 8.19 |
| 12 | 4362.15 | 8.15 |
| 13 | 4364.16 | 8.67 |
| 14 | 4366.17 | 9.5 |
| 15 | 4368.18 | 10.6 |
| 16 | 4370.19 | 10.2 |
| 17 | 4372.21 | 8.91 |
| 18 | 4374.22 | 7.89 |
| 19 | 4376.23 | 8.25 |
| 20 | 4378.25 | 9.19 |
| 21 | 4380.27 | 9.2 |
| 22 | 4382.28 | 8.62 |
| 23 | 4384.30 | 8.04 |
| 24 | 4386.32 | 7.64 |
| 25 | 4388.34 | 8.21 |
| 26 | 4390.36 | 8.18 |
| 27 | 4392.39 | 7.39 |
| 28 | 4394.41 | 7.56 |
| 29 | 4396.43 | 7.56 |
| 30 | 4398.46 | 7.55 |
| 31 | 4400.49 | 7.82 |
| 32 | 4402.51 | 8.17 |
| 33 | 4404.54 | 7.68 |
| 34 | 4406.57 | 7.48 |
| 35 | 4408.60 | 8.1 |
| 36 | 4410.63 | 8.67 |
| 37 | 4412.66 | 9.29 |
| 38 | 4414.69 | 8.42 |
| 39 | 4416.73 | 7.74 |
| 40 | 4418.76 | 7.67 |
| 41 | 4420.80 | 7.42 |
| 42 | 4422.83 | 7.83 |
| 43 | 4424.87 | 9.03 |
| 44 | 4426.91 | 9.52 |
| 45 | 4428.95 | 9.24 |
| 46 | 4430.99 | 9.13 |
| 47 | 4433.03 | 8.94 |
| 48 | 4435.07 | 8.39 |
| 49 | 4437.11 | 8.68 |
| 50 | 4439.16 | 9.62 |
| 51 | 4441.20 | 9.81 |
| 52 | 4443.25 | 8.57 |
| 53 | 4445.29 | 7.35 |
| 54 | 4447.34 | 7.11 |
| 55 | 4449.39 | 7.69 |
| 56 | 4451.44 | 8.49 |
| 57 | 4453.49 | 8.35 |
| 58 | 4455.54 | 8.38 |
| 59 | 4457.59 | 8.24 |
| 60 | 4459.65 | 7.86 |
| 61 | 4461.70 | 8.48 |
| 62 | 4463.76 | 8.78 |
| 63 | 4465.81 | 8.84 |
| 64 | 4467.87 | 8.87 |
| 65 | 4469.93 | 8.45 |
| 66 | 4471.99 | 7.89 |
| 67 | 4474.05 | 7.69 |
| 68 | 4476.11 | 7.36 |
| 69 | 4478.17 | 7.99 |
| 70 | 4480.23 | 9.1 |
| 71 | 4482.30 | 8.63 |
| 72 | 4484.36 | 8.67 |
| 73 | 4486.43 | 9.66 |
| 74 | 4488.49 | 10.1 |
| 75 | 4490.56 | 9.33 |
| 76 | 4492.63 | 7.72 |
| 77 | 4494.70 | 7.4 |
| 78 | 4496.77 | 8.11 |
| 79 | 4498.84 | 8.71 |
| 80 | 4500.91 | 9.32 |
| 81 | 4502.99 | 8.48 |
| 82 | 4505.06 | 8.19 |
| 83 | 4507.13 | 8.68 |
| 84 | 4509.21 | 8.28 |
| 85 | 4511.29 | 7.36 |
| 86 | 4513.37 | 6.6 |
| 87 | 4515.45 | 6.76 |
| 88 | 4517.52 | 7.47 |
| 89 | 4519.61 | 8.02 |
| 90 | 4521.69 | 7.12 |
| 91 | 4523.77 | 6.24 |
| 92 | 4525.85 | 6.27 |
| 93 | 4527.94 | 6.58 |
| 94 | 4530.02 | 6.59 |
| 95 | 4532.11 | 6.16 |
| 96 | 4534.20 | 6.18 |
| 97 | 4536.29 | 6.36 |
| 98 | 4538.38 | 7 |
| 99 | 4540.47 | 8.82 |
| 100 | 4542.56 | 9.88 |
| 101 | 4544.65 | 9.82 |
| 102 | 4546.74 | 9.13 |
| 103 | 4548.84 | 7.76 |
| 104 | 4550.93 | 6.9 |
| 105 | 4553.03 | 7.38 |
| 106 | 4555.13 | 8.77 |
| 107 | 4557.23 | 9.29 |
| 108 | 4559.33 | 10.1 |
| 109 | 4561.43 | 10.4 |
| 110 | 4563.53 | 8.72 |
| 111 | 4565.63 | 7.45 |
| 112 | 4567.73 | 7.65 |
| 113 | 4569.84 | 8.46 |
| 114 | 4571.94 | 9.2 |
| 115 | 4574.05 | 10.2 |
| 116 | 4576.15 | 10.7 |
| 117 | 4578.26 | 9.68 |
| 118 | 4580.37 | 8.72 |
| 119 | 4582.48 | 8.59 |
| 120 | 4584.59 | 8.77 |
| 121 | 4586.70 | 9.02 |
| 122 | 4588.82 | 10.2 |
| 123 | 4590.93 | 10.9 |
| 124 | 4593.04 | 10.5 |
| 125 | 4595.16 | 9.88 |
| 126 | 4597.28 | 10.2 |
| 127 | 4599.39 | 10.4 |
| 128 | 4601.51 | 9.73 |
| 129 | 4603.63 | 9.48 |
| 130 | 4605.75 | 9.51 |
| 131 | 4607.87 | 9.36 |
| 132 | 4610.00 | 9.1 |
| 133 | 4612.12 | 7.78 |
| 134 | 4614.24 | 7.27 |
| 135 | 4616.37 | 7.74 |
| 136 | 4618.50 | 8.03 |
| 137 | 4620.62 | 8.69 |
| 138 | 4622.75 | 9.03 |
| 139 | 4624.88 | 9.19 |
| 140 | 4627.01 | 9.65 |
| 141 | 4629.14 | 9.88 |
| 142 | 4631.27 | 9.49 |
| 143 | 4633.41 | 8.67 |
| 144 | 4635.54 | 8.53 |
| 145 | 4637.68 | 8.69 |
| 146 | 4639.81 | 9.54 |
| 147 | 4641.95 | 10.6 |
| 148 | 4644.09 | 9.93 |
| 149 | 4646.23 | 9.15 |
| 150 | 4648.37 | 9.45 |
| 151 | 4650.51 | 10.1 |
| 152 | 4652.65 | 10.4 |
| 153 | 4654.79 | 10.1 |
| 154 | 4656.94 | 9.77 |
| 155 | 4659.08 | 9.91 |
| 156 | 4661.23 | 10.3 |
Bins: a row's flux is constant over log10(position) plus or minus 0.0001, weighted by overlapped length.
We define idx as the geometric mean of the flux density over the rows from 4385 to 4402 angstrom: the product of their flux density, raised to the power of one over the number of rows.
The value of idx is 7.73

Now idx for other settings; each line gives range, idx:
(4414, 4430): 8.32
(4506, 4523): 7.51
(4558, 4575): 8.96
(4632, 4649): 9.30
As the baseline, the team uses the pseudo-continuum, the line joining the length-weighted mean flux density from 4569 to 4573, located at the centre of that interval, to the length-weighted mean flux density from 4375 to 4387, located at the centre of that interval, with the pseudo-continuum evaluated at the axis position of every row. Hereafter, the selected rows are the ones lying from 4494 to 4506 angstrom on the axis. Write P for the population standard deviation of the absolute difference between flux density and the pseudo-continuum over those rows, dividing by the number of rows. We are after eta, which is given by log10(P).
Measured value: -0.40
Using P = 0.40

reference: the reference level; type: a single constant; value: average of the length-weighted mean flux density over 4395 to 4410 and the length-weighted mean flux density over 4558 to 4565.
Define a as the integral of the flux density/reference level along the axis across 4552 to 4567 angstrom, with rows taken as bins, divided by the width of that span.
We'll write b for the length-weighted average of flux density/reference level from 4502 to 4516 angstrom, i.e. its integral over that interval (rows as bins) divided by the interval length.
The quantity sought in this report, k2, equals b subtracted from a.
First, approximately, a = 1.02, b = 0.90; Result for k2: 0.121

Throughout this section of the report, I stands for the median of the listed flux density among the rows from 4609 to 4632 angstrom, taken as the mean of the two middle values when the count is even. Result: 9.03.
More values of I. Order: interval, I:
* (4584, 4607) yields 9.88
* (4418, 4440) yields 8.94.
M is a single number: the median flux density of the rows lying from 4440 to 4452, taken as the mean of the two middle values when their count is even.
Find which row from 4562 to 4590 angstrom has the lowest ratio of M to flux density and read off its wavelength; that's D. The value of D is 4576.15 angstrom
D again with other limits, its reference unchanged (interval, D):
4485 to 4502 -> 4488.49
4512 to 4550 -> 4542.56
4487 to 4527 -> 4488.49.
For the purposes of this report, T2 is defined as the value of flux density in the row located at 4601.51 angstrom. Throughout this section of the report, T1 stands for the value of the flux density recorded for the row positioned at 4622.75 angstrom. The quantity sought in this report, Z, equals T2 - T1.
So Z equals 0.7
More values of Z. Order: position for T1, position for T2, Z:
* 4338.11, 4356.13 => 2.3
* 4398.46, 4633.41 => 1.1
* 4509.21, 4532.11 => -2.1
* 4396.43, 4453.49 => 0.8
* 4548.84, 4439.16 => 1.9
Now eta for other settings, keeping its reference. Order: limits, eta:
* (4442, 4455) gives -0.24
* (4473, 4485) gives -0.33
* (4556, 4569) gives -0.28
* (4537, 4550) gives -0.24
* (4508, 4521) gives -0.22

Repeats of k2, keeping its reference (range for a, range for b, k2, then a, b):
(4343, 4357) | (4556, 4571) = 0.131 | 1.15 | 1.02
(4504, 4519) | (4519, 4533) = 0.110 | 0.88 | 0.77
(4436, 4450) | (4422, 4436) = -0.053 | 0.97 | 1.02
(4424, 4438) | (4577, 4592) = -0.050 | 1.04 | 1.09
